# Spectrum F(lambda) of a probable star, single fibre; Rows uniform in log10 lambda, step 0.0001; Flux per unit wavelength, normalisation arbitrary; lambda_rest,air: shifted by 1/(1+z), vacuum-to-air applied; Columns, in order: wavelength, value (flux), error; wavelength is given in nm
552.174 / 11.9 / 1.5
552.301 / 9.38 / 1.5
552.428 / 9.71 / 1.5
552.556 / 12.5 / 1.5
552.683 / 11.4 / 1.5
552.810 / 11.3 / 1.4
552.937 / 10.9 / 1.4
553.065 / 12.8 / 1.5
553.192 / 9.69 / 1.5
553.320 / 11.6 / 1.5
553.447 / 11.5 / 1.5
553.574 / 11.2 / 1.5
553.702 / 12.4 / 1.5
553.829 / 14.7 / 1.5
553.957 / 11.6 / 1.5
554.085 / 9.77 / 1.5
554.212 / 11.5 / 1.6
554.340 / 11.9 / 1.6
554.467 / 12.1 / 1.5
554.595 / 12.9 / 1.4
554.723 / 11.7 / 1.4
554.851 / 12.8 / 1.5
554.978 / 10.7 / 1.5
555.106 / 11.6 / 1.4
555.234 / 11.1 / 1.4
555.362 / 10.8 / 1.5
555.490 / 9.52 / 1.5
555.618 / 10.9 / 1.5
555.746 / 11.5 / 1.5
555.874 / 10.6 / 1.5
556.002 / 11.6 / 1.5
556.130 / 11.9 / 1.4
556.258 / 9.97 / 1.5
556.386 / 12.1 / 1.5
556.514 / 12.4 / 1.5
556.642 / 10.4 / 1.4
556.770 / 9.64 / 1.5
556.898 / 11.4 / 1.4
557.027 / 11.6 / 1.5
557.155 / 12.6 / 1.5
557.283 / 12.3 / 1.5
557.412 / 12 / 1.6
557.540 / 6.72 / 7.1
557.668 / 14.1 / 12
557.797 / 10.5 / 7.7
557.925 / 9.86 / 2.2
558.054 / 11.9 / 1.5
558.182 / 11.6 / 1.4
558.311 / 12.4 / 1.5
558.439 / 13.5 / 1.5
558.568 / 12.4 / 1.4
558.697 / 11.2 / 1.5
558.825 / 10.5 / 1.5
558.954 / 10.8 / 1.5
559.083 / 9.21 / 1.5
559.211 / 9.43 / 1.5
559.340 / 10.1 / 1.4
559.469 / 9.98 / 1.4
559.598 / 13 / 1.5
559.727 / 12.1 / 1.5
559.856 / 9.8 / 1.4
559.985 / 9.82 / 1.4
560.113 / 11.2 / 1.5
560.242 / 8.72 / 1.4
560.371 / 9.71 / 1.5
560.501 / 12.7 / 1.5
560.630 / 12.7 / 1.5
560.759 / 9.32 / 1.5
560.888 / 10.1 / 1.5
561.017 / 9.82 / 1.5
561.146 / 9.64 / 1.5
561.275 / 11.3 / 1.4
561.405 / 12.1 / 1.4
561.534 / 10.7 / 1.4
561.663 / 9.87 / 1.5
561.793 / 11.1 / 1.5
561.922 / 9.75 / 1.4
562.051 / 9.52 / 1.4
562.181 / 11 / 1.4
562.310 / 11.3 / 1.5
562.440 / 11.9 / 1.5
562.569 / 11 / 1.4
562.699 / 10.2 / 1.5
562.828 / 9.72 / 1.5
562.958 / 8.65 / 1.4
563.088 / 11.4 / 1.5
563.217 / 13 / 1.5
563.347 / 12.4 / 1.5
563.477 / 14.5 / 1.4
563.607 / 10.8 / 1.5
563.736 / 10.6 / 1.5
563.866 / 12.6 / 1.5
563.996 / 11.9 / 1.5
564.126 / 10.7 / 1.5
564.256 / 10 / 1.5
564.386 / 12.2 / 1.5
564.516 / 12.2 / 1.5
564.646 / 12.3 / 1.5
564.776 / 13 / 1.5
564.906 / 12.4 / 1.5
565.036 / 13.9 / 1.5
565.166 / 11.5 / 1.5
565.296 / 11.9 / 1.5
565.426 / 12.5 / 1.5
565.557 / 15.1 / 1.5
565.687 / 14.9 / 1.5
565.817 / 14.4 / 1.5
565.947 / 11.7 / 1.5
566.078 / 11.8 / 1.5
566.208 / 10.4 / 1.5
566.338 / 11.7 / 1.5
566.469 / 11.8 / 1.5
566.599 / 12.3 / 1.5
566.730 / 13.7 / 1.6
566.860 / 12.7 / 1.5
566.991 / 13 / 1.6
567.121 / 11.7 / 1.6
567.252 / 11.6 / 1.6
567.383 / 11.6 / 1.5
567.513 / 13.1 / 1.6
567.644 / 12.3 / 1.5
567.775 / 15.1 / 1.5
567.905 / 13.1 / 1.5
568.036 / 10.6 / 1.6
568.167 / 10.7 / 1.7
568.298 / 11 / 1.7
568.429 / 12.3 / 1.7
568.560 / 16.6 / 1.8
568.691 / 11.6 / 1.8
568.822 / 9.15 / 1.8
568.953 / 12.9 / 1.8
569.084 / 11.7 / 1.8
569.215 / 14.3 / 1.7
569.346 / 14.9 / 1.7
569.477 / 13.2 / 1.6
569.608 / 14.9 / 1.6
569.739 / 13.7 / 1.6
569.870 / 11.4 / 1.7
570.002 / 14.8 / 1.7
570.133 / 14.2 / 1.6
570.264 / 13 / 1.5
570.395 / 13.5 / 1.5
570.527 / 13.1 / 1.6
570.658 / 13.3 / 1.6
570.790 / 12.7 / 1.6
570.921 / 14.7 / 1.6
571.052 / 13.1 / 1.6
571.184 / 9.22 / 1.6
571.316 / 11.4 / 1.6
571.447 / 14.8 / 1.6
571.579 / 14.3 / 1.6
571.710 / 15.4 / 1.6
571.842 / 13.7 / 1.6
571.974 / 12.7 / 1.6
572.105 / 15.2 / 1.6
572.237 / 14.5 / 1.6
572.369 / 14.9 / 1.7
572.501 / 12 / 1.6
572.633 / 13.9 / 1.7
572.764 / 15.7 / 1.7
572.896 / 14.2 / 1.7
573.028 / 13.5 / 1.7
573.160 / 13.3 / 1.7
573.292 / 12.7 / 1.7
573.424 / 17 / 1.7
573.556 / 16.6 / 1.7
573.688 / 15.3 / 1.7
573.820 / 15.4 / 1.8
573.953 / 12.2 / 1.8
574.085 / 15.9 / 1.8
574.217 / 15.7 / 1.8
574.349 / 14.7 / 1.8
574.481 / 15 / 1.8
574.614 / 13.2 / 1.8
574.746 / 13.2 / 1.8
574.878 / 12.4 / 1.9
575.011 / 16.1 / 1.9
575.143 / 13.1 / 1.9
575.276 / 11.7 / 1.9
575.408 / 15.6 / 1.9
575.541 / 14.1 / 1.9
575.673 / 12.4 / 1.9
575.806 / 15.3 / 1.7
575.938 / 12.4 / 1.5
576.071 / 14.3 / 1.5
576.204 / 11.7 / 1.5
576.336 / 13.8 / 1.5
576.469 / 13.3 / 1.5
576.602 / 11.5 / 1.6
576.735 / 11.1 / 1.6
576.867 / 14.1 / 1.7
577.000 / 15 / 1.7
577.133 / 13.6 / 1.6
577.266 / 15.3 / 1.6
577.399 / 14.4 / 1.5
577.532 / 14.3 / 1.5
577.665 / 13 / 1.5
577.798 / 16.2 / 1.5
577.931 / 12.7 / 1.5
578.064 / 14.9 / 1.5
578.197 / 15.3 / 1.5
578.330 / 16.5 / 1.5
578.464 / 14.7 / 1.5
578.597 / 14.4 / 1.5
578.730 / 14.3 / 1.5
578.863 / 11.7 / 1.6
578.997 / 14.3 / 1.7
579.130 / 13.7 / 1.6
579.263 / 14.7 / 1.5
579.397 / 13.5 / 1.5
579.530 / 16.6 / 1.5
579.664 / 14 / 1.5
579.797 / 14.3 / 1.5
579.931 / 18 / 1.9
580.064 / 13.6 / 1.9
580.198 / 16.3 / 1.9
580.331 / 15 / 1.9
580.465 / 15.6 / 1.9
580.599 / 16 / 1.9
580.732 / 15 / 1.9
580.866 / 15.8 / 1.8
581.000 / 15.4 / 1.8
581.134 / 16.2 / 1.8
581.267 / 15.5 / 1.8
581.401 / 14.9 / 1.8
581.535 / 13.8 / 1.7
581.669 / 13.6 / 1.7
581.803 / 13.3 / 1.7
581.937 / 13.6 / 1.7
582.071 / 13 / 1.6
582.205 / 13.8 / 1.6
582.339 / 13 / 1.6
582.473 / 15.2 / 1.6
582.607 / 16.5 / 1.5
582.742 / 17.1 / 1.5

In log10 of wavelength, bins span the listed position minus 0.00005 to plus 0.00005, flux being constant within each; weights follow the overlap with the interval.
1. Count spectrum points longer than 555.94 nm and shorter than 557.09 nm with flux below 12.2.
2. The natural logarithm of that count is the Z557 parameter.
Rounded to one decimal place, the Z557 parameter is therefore 2.1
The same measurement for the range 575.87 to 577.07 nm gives 1.1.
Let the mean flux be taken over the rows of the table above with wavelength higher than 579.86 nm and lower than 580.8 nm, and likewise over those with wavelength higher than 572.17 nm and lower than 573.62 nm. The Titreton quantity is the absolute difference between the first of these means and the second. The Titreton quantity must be 1.3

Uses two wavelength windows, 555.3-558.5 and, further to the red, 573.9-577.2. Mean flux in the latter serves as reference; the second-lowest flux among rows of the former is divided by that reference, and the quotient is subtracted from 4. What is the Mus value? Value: 3.30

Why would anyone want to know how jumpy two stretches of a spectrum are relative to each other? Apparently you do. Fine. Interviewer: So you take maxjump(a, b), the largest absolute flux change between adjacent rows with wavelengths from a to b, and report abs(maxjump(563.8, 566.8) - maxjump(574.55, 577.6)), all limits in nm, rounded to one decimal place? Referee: 1.2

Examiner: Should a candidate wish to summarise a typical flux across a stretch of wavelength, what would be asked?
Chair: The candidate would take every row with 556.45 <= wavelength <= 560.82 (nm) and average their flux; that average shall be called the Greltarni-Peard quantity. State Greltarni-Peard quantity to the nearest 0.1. 11.0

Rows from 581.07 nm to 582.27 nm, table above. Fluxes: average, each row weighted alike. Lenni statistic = 14.2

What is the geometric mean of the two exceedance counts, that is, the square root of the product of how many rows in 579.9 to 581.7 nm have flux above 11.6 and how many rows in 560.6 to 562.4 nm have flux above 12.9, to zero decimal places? 0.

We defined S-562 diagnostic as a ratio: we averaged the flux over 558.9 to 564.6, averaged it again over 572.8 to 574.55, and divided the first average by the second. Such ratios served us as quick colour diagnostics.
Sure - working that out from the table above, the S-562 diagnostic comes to 0.74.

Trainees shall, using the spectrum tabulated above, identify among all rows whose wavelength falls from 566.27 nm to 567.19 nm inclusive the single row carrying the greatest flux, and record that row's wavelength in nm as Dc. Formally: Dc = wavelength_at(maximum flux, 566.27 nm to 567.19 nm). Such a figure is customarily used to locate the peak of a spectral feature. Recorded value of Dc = 566.730 nm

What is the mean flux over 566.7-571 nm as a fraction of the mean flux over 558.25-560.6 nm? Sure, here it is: 1.18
